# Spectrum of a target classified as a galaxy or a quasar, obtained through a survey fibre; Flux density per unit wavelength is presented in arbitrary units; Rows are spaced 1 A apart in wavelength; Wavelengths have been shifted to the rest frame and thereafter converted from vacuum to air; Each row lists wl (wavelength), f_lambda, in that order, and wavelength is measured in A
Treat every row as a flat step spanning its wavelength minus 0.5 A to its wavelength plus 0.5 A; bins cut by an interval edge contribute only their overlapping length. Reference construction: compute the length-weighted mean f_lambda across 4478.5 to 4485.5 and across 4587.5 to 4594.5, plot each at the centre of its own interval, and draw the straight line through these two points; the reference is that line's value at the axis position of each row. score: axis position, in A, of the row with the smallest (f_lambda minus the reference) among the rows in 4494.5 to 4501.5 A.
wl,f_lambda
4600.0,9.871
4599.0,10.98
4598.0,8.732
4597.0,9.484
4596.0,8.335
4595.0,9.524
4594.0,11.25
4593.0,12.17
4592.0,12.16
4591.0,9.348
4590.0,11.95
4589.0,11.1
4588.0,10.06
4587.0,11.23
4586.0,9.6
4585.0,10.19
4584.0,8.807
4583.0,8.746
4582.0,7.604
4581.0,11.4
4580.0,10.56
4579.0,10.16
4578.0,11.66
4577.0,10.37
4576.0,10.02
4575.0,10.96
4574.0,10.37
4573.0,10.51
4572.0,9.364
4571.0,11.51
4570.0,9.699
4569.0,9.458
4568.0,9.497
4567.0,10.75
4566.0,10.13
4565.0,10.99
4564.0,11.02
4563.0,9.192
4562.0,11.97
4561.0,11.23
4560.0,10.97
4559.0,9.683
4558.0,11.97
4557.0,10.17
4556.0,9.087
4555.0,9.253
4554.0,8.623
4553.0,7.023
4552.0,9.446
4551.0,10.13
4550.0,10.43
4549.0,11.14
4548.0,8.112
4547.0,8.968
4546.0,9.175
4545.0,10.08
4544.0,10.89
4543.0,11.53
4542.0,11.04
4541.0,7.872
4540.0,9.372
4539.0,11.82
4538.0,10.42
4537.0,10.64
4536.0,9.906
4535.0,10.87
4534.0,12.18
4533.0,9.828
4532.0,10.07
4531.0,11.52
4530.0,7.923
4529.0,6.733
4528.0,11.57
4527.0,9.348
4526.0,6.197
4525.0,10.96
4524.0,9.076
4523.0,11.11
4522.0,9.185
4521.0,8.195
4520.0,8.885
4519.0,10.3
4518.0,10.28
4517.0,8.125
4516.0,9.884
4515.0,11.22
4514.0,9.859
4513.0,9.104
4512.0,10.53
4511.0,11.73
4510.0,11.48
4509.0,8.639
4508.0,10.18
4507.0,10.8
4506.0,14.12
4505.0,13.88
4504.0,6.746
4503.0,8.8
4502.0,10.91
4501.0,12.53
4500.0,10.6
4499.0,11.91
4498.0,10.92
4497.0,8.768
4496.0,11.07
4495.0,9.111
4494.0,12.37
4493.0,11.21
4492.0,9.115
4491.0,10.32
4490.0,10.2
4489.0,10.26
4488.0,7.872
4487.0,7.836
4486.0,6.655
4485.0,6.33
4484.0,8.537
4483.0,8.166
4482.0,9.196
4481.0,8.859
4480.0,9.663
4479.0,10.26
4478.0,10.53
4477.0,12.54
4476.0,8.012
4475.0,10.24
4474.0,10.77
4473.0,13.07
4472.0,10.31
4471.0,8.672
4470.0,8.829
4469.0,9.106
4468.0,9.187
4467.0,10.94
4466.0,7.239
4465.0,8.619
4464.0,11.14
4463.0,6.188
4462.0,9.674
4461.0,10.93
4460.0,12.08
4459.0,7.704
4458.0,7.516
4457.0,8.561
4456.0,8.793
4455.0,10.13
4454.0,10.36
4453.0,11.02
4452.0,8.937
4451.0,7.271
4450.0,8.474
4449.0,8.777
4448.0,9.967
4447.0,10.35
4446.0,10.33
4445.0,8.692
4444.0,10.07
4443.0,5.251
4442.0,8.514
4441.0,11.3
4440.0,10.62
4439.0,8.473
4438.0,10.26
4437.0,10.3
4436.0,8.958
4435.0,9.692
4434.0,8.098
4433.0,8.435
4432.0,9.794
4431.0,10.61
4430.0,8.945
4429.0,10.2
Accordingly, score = 4497.0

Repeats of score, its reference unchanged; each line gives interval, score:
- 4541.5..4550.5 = 4548.0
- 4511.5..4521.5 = 4521.0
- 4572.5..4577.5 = 4576.0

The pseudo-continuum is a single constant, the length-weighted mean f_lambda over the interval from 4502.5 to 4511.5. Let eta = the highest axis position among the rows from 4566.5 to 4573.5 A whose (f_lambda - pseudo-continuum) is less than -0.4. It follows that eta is 4572.0 A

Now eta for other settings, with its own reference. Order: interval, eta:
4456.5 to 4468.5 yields 4468.0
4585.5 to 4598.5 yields 4598.0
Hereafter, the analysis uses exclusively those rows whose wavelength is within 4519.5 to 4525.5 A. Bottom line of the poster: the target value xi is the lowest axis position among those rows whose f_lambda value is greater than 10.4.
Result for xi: 4523.0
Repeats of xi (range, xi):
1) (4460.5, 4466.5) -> 4461.0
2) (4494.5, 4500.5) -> 4496.0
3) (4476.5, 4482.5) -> 4477.0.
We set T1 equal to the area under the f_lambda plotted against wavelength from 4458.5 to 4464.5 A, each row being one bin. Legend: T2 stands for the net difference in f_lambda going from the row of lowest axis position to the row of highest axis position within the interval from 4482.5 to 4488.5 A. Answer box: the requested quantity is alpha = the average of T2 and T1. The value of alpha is 28.7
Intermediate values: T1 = 57.7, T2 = 0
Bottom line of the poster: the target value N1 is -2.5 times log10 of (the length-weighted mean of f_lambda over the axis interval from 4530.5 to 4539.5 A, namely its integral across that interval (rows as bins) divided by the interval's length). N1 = -2.58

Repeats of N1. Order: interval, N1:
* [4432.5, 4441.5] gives -2.45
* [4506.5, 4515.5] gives -2.54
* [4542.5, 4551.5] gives -2.51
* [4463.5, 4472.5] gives -2.43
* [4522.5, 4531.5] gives -2.43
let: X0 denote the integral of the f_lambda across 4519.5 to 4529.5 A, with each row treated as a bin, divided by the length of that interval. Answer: 9.1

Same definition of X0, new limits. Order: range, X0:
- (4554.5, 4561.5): 10.3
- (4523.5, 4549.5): 9.9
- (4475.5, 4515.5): 10.0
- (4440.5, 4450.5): 9.2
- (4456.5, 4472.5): 9.2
